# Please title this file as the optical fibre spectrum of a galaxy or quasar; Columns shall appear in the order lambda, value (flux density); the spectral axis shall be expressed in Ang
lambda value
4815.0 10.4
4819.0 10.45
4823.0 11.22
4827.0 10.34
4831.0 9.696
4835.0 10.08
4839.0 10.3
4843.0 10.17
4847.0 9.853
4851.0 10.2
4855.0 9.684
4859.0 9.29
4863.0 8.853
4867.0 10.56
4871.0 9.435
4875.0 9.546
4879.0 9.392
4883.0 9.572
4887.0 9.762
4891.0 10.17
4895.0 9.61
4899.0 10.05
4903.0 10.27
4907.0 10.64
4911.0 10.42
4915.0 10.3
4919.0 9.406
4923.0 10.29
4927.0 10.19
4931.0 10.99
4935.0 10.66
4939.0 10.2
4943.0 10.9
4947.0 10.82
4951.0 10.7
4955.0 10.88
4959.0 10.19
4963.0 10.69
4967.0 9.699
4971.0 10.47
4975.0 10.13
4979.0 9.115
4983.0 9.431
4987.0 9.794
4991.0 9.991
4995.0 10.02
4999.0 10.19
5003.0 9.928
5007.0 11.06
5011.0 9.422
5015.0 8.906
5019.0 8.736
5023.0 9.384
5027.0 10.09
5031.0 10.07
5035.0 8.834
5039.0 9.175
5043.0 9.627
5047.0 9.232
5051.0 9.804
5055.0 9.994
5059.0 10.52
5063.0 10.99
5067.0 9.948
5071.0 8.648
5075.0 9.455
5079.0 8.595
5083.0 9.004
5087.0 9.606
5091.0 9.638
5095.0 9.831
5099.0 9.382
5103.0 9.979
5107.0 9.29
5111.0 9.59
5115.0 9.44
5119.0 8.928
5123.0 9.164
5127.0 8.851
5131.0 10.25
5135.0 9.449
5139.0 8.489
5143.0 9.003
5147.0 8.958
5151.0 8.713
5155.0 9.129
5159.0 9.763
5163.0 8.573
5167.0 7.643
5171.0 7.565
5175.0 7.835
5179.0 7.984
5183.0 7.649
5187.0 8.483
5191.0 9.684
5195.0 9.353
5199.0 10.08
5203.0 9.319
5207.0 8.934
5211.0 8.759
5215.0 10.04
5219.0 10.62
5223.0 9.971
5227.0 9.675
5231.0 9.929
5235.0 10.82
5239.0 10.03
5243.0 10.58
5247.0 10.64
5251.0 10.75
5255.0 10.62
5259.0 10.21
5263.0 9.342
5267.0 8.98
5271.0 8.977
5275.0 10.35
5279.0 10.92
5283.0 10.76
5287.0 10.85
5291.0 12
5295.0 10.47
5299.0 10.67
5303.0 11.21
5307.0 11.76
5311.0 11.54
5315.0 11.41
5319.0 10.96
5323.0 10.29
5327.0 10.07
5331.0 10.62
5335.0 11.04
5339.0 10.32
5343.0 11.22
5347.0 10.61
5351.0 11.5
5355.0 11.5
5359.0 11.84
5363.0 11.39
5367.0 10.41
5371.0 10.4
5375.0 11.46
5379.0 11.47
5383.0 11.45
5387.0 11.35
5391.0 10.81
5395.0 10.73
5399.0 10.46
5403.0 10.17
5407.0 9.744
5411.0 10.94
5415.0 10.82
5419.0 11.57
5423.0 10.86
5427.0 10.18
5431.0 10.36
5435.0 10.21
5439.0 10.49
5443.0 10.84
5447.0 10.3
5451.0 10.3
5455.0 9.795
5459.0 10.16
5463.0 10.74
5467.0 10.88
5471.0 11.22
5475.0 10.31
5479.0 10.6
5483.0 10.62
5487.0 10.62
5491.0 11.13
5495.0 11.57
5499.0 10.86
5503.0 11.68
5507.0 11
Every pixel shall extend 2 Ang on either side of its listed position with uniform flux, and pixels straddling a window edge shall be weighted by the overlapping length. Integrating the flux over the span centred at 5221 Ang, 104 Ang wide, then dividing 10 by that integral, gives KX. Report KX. 0.0101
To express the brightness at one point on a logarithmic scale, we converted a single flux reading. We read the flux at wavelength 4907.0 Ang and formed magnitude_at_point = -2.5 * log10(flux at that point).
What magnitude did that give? -2.57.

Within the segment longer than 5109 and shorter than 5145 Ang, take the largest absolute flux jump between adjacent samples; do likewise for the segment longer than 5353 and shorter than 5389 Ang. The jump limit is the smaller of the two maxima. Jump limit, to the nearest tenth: 1.1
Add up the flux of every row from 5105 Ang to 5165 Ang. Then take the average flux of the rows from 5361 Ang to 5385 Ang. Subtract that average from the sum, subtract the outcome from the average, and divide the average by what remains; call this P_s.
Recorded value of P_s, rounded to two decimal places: -0.10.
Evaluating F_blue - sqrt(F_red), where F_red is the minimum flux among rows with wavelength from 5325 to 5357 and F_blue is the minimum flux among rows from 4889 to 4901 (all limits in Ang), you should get 6.4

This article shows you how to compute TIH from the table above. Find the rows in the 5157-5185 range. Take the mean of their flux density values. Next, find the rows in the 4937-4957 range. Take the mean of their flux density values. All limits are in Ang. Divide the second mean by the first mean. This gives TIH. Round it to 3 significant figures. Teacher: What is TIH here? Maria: 1.31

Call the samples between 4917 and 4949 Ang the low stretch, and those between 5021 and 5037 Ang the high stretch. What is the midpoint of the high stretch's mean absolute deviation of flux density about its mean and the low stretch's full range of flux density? 1.03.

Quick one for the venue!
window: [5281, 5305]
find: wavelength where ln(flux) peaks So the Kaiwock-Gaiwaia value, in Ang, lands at 5291.0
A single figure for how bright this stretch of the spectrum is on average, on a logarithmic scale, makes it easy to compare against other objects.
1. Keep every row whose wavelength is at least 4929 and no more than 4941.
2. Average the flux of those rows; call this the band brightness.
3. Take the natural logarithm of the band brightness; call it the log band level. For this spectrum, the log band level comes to 2.36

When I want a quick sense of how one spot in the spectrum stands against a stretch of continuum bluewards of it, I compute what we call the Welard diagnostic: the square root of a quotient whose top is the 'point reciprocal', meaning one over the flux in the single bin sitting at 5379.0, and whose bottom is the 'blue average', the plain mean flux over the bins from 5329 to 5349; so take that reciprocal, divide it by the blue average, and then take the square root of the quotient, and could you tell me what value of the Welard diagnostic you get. 0.090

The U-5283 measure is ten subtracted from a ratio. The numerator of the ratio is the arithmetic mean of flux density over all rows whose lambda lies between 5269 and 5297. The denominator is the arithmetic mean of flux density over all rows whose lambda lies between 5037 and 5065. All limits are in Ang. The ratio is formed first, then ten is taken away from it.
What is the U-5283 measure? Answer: -8.93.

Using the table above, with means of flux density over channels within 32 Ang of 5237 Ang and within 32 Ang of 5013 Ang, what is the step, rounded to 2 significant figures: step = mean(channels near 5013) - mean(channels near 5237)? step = -0.33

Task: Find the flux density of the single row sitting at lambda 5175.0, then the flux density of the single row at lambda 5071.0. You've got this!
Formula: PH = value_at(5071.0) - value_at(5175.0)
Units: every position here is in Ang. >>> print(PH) 0.8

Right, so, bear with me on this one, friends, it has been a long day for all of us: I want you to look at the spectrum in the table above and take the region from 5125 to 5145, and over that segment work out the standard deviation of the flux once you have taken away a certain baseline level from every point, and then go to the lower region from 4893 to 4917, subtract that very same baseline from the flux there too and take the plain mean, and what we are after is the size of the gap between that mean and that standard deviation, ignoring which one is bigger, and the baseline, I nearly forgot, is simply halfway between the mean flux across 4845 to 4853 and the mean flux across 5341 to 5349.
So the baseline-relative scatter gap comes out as 0.9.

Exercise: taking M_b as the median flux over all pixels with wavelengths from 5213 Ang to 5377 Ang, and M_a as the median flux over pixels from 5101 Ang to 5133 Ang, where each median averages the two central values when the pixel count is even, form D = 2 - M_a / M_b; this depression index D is 1.12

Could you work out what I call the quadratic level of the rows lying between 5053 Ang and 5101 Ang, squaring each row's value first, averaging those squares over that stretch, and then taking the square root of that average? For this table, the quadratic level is 9.7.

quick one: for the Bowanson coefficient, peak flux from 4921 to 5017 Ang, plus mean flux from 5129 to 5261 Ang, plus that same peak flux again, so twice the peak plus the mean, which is 31.5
